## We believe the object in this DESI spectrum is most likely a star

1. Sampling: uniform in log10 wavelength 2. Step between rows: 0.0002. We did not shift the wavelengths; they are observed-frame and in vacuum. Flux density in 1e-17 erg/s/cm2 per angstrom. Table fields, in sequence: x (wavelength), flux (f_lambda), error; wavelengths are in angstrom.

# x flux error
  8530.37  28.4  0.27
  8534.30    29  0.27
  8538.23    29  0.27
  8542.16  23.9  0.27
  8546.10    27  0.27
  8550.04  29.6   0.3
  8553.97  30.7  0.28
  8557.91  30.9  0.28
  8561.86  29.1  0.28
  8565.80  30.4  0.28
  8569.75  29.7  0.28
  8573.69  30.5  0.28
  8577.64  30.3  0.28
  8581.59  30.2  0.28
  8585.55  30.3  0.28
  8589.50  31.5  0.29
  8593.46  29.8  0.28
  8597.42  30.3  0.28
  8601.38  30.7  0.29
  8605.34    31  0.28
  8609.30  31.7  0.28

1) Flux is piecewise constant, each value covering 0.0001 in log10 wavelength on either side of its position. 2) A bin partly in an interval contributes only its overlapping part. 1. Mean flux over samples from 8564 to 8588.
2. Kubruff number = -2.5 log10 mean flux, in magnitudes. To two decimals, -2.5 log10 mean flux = -3.70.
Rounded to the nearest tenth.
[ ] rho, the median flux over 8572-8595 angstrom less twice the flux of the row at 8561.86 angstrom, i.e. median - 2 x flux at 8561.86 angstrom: -27.9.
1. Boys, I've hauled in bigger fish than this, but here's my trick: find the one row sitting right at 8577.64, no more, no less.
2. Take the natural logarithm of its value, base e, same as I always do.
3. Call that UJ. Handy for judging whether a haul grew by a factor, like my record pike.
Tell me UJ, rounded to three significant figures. 3.41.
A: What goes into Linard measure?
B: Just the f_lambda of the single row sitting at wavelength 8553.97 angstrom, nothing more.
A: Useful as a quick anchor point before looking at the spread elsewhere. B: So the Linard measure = 30.7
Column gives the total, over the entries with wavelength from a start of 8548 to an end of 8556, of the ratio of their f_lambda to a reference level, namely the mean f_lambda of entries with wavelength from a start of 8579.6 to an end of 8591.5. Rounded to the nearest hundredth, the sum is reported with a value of 1.97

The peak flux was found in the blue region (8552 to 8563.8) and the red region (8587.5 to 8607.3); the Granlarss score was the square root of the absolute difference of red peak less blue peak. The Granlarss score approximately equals 0.77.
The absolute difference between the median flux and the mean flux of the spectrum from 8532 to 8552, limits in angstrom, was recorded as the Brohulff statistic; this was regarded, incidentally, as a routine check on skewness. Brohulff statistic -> 1.30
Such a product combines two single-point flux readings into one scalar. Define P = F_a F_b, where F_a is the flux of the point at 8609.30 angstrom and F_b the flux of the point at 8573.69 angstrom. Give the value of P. 967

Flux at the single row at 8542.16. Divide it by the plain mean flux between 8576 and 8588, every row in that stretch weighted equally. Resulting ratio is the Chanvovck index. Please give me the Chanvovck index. 0.79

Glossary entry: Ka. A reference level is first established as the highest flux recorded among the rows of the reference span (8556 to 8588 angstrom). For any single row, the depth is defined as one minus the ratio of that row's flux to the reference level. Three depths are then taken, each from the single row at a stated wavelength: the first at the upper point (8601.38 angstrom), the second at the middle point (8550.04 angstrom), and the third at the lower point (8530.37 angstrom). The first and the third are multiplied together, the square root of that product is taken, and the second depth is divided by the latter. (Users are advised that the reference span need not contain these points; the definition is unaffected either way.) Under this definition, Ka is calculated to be 1.8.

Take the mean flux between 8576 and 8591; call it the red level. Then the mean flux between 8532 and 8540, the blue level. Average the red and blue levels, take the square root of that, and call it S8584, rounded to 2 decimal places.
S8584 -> 5.46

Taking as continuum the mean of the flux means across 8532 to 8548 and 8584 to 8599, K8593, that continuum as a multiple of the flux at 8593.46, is 0.97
